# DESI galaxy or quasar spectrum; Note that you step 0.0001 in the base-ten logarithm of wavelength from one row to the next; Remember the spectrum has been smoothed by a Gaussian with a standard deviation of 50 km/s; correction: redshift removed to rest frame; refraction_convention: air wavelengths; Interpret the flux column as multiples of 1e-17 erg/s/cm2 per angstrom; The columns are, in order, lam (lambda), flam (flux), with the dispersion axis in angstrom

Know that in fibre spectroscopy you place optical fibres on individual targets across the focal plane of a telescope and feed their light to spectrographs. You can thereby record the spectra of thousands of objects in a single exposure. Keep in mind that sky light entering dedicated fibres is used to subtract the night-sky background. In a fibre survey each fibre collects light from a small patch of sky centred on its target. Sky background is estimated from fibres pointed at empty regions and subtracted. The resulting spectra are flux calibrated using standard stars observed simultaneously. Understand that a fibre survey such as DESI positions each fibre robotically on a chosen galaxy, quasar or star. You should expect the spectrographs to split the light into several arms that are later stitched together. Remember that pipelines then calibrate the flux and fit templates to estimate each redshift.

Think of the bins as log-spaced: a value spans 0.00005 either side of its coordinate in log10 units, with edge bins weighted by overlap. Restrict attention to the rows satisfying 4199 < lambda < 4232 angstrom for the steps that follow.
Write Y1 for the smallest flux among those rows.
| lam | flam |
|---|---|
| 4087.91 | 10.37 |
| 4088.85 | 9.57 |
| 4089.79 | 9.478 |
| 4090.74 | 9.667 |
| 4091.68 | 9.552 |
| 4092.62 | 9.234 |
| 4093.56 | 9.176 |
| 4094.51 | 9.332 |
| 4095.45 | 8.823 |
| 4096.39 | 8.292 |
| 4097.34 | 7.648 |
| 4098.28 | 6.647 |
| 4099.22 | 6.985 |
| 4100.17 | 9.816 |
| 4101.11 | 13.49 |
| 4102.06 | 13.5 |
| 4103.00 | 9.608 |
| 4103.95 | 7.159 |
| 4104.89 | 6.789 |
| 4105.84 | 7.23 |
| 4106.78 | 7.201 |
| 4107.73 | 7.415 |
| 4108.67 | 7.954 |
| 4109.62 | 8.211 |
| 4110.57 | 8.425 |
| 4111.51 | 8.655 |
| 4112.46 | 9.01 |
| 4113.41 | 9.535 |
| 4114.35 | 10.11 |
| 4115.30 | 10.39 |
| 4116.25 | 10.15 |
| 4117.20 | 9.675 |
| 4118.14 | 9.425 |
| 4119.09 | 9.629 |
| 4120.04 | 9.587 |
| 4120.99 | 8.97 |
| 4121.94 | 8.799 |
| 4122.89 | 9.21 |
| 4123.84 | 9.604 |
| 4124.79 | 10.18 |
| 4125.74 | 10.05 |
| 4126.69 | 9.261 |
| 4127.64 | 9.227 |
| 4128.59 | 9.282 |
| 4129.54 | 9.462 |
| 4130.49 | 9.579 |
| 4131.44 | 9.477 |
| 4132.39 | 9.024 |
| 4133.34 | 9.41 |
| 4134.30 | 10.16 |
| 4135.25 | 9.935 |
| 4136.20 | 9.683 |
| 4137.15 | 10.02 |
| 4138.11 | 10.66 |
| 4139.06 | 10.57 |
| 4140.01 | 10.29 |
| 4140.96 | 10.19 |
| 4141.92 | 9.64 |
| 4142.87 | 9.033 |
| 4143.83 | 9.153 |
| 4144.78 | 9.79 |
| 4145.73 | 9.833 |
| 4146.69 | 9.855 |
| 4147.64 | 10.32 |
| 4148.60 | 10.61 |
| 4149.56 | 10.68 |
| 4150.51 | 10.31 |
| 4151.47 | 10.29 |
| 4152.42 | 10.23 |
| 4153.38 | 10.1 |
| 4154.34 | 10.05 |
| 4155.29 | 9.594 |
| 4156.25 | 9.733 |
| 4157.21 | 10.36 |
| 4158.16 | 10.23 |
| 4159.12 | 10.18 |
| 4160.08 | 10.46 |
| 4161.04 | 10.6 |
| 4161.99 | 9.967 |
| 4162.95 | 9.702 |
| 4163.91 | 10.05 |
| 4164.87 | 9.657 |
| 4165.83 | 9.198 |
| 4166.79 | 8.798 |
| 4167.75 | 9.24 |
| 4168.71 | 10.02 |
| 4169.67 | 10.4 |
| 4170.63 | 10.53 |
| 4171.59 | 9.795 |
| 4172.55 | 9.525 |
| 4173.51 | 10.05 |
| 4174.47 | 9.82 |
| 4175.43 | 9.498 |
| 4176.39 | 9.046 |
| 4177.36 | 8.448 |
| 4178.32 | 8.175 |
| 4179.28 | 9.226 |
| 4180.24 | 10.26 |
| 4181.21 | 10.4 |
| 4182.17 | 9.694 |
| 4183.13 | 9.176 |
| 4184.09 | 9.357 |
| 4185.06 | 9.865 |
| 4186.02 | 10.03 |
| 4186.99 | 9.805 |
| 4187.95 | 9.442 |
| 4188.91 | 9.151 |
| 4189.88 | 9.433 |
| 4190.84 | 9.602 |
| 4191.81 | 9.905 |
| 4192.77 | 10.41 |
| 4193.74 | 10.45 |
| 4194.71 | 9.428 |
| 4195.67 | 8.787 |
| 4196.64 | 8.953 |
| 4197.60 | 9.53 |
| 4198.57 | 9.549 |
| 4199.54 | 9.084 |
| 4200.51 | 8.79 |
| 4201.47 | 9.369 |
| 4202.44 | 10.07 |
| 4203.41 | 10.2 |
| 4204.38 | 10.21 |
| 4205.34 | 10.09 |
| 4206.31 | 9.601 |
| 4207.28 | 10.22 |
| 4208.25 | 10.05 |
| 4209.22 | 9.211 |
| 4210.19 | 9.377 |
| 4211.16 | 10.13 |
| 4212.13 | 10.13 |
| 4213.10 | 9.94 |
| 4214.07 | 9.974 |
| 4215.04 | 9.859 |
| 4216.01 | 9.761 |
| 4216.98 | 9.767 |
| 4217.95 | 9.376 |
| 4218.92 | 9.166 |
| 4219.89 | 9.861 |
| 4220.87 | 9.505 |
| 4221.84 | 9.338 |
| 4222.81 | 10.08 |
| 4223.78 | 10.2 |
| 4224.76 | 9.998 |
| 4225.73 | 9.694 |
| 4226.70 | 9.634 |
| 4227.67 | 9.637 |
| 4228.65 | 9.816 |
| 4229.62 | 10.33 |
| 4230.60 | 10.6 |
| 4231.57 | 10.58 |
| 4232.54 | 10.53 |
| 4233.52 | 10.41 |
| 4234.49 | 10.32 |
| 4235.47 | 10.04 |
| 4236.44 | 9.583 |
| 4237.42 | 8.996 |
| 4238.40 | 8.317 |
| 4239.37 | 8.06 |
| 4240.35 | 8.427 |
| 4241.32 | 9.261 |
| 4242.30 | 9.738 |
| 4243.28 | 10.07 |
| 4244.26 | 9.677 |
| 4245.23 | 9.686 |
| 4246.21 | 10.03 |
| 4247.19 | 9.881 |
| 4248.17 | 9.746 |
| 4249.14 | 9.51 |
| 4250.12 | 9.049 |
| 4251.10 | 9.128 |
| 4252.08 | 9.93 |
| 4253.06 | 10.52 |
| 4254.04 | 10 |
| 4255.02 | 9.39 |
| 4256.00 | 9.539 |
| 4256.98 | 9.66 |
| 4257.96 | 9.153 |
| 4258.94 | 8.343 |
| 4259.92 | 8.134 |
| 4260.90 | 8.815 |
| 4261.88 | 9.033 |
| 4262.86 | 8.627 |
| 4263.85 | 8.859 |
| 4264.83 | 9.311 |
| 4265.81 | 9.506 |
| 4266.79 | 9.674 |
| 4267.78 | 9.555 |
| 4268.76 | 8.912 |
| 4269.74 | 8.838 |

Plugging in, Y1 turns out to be 8.79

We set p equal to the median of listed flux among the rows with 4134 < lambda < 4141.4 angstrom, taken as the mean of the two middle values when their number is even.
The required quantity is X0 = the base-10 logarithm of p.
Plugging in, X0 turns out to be 1.01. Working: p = 10.2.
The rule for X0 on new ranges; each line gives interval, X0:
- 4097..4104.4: 0.94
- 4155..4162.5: 1.01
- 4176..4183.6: 0.96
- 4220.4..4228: 0.99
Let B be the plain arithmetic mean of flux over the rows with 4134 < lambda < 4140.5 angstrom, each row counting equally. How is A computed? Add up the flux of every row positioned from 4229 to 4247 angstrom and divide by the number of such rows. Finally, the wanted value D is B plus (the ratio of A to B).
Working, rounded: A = 9.7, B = 10.2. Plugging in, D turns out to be 11.1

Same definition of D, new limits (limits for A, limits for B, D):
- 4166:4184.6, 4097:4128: 10.1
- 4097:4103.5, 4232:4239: 10.7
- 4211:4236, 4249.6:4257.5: 10.7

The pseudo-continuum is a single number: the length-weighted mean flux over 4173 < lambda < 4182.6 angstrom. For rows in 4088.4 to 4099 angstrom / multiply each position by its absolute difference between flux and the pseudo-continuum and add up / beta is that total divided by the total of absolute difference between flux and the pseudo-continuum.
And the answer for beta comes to 4096.7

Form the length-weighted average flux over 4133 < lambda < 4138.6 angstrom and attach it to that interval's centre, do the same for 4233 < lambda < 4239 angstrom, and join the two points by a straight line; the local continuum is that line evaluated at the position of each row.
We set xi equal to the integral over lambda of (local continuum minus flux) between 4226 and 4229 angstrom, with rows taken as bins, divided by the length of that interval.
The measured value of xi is -0.1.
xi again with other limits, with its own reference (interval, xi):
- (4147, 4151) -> -0.5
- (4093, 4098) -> 1.6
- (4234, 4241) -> 0.5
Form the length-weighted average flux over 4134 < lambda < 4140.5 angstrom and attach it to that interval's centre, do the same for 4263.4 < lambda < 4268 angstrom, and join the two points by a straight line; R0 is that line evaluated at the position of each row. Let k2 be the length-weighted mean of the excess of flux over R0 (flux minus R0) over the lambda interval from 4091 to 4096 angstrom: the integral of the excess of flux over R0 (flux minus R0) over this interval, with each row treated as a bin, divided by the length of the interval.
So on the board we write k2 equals -1.26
